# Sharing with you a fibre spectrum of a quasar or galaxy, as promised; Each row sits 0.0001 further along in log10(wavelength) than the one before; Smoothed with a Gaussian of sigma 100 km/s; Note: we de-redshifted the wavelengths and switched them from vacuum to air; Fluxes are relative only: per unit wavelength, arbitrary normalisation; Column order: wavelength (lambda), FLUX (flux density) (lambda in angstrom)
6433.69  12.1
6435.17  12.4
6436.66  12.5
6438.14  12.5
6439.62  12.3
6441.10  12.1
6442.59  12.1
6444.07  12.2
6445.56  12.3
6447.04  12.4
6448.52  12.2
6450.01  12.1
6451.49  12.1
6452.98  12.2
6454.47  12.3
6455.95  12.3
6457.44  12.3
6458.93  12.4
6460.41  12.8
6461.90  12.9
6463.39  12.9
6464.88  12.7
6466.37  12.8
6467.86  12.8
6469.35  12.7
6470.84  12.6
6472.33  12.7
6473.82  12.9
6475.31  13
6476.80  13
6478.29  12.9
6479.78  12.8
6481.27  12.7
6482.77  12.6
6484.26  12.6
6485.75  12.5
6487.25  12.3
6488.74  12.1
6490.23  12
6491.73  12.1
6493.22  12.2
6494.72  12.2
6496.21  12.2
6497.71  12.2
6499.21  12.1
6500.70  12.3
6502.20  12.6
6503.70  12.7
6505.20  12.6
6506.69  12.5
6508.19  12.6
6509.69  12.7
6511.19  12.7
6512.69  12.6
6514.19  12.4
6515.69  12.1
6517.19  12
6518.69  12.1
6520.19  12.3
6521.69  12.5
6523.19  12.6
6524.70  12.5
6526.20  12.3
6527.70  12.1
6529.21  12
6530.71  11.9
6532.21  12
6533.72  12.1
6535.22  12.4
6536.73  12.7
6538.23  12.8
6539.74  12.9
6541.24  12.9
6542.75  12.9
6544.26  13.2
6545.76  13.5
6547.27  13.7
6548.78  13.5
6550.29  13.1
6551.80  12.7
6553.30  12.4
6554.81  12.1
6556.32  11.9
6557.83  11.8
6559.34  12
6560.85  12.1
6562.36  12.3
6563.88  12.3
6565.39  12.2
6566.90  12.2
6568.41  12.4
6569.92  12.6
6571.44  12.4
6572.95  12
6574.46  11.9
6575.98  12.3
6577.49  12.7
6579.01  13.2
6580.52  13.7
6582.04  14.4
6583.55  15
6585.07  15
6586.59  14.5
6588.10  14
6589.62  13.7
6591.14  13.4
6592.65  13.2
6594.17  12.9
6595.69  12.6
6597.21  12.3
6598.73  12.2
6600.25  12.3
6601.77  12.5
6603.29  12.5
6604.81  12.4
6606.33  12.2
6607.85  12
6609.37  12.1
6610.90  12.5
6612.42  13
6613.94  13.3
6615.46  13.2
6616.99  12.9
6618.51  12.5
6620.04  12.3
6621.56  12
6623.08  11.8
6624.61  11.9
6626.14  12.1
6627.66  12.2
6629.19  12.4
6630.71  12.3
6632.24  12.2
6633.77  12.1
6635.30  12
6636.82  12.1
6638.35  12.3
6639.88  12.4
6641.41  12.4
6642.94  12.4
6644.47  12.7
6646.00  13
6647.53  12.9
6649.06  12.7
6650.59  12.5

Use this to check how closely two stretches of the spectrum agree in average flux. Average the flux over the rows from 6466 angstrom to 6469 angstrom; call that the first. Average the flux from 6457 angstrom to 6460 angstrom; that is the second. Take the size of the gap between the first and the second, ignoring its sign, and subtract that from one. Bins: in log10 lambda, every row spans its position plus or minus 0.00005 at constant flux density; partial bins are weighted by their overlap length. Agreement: 0.6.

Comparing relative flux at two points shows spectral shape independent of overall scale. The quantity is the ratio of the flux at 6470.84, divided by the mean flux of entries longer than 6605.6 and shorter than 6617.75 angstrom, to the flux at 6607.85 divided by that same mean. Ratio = 1.05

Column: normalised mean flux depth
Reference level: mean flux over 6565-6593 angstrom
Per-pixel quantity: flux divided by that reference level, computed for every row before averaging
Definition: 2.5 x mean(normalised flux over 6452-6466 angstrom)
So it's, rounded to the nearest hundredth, 2.37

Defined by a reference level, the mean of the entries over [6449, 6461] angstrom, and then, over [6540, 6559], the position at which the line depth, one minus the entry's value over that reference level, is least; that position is 6547.27 angstrom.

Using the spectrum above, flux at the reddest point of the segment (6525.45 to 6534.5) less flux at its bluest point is -0.20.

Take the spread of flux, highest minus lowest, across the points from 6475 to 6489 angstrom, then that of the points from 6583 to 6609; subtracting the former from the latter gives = 2.1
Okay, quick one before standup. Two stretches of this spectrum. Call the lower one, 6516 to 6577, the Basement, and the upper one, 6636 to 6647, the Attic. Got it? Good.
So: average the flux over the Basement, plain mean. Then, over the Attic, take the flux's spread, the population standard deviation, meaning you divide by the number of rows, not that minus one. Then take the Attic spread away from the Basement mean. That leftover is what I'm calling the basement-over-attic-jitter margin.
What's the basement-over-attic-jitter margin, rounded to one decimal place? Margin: 12.2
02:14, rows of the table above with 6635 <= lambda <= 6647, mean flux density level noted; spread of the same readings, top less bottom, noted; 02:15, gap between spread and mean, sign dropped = 11.4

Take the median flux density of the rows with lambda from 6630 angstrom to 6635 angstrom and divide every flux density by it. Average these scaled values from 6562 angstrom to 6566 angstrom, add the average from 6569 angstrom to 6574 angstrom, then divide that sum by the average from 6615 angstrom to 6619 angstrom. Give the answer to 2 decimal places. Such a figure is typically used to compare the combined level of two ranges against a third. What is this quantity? 1.91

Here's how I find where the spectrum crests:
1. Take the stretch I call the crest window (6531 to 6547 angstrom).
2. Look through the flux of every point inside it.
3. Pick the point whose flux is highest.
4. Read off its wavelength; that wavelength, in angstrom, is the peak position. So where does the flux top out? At 6545.76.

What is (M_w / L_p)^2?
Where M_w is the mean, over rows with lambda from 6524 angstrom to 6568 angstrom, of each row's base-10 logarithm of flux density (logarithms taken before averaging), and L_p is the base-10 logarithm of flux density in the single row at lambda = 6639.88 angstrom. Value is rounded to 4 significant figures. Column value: 1.006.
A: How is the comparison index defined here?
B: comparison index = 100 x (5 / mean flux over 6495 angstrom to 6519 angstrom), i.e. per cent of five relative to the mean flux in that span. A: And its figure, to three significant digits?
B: 40.3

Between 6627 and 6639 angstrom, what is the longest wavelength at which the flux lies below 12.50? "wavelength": 6638.35 angstrom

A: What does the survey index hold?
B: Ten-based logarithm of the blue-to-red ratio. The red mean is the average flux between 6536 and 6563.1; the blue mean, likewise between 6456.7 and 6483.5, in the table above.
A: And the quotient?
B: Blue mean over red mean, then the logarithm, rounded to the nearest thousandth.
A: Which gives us 0.002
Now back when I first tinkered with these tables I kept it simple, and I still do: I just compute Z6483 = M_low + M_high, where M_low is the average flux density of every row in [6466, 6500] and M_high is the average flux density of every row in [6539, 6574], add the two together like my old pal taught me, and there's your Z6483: 25.1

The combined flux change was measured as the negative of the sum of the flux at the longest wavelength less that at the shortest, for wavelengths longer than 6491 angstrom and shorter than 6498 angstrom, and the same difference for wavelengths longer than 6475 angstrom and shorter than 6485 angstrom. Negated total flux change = 0.30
